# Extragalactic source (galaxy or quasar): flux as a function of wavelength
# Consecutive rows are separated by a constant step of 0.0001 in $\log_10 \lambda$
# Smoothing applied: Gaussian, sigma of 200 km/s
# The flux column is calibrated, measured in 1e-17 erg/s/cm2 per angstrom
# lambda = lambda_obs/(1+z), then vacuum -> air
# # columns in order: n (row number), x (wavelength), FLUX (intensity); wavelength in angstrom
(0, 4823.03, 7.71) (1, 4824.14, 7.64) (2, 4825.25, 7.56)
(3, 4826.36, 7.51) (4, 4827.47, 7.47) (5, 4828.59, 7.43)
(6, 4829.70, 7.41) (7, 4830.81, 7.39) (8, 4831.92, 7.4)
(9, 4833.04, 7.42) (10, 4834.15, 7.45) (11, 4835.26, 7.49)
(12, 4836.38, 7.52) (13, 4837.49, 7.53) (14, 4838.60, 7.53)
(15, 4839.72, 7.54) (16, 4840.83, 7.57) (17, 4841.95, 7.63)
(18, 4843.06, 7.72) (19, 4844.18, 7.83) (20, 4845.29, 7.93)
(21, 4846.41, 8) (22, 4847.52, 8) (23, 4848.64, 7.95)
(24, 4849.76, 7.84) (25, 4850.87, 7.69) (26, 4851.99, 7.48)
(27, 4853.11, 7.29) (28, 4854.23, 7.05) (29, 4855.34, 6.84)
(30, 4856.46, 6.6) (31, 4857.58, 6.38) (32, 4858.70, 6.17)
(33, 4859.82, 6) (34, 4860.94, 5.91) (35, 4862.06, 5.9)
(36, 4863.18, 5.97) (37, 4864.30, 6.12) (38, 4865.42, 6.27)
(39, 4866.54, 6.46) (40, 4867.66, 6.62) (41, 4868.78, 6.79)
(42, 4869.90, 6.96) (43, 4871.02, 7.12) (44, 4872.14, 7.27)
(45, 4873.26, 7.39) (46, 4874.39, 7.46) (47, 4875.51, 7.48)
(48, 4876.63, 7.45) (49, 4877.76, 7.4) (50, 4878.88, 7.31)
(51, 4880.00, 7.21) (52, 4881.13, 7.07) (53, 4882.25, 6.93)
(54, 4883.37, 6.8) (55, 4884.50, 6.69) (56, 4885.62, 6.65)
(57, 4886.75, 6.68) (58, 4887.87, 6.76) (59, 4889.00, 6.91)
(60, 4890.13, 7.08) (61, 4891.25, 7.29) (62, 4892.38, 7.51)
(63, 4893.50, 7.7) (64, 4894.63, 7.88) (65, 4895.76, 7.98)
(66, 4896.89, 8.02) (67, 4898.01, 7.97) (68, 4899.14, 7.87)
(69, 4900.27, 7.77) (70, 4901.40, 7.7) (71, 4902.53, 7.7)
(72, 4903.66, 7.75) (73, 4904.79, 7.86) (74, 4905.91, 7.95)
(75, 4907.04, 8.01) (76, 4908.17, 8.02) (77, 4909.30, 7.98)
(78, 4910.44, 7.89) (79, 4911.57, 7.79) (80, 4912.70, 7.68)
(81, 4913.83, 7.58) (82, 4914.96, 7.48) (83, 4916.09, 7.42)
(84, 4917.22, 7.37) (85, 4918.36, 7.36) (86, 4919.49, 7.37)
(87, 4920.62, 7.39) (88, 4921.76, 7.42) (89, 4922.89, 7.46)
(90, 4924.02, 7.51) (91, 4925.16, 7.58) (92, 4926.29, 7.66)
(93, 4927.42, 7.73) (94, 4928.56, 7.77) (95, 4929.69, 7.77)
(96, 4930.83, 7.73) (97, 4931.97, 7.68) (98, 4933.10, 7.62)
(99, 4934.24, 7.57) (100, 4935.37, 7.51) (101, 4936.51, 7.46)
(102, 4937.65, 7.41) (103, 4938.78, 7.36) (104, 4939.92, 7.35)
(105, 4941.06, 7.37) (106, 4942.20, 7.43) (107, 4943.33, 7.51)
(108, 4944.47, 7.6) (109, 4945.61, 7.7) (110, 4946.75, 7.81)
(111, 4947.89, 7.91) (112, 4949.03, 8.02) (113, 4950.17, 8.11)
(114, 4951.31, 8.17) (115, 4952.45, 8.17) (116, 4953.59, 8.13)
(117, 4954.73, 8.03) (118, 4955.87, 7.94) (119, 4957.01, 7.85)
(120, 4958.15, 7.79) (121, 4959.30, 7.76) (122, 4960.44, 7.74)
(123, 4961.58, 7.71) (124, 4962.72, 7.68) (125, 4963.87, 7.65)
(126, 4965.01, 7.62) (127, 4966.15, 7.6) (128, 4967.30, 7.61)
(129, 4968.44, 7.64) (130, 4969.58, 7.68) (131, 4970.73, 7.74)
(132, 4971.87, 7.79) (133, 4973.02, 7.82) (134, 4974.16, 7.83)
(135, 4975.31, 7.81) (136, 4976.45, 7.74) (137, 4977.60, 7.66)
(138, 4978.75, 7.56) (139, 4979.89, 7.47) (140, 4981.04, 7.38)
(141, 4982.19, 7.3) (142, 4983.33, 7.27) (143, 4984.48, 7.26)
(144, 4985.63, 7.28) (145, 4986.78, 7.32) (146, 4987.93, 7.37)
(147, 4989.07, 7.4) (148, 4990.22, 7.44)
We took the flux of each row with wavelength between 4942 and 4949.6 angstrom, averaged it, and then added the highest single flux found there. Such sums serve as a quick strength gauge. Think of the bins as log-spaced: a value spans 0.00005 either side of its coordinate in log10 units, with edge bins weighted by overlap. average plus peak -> 15.7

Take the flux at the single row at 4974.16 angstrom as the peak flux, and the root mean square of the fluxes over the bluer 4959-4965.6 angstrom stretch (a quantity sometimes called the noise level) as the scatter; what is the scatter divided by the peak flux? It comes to 0.98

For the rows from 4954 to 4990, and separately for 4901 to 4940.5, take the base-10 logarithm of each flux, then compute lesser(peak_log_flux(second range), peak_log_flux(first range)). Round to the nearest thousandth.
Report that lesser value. 0.904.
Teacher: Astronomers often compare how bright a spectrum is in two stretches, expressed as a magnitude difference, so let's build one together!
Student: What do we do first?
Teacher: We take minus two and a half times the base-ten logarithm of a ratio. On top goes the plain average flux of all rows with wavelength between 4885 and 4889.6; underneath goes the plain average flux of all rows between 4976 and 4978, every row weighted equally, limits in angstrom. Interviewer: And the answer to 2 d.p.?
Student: 0.14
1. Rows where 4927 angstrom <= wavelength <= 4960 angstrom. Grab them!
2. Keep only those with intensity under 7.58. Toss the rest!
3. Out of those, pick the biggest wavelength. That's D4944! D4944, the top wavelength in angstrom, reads 4943.33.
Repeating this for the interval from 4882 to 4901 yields 4892.38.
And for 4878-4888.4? 4887.87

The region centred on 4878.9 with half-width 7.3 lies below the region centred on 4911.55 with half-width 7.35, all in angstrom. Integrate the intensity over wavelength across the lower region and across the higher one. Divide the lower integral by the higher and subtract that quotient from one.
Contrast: 0.079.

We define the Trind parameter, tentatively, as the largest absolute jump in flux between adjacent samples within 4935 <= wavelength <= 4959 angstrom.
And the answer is 0.11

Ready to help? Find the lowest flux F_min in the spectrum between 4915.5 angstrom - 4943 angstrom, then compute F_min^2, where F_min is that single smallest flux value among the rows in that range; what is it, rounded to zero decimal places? 54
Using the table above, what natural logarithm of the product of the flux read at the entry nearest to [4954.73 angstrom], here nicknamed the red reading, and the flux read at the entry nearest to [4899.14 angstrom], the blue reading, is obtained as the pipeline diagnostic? 4.15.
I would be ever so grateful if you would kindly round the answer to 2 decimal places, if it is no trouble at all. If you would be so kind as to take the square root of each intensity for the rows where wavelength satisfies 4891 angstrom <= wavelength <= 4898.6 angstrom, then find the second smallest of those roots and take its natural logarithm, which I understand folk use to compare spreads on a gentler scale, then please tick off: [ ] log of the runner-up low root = 1.01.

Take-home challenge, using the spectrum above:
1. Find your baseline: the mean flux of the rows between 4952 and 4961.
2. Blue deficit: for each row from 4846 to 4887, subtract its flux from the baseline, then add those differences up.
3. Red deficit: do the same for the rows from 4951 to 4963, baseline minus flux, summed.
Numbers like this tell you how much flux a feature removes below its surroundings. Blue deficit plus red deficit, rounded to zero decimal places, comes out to 36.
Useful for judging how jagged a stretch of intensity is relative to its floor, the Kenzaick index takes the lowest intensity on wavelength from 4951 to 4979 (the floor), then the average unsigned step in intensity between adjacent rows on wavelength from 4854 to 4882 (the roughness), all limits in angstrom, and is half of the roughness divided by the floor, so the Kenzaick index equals 0.009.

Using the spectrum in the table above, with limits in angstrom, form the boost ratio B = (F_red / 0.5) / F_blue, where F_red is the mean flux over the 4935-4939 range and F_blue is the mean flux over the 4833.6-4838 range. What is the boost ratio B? 1.98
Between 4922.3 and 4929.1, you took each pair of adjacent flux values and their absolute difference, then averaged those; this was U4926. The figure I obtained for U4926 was 0.06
